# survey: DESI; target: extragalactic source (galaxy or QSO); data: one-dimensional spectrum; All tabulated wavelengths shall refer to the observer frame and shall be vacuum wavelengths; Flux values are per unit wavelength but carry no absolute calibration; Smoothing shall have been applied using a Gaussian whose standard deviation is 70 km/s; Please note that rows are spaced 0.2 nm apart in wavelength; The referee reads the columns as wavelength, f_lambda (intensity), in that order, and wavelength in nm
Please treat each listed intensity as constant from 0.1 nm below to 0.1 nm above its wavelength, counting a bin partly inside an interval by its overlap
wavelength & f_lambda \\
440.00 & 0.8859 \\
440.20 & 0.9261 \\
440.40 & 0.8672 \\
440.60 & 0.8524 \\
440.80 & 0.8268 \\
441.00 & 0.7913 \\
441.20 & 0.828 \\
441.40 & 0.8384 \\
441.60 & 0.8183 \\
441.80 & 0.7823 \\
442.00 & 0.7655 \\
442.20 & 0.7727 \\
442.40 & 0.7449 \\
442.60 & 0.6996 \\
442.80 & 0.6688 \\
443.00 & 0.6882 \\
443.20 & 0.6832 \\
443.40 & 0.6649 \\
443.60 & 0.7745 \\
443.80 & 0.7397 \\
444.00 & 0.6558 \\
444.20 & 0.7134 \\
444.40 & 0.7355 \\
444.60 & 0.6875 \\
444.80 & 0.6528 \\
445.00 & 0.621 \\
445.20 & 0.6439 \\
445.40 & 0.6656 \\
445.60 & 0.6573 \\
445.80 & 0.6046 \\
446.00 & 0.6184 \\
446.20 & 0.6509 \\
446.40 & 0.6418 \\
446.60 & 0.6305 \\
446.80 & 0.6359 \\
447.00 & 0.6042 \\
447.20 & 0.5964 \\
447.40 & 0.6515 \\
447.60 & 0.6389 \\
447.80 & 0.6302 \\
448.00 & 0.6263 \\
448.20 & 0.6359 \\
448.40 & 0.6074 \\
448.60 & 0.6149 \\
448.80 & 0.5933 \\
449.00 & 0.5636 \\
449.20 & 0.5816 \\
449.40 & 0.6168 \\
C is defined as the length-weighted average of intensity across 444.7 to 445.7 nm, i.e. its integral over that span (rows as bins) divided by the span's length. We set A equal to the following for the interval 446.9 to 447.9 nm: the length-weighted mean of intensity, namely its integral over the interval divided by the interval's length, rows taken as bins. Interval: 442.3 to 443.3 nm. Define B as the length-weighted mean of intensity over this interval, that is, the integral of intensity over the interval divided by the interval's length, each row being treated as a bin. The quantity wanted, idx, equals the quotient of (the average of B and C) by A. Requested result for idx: 1.08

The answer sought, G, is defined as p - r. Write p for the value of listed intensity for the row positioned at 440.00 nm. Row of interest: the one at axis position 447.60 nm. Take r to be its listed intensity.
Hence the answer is 0.25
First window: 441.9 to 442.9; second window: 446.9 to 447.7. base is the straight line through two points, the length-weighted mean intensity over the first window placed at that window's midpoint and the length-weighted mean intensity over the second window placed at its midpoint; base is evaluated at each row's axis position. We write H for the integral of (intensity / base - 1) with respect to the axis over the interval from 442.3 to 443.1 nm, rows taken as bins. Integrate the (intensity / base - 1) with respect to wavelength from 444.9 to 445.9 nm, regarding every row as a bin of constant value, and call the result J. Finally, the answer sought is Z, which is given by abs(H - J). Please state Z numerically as 0.013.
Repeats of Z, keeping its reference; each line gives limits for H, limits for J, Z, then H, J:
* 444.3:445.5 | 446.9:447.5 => 0.007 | -0.014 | -0.01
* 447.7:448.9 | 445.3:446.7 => 0.062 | 0.034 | -0.03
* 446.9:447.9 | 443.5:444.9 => 0.029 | 0.006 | 0.04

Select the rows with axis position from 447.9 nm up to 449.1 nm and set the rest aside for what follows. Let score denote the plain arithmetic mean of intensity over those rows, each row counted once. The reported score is 0.61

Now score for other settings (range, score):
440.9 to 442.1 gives 0.80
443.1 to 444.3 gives 0.71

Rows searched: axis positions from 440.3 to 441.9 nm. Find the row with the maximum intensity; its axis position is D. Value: 440.40 nm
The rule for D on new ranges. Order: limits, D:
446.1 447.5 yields 447.40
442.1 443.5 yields 442.20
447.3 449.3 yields 447.40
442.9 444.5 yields 443.60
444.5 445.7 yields 444.60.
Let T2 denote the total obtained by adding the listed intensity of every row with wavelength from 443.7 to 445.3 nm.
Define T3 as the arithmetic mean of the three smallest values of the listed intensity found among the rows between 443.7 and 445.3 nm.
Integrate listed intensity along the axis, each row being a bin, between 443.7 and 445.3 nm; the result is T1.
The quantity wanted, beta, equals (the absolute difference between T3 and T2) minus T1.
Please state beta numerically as 3.72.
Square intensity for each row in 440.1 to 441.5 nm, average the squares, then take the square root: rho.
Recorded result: 0.85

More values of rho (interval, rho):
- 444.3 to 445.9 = 0.66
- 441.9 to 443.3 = 0.72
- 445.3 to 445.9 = 0.64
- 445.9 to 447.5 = 0.63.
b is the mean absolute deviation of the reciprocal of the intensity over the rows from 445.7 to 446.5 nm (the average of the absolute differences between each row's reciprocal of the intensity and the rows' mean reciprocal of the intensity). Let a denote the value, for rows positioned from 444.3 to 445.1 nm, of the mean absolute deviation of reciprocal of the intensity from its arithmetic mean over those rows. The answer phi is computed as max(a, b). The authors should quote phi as 0.082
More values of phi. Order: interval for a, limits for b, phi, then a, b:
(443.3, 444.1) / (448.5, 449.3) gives 0.096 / 0.10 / 0.045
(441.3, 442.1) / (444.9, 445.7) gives 0.042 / 0.04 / 0.035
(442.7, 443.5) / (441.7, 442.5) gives 0.021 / 0.02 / 0.019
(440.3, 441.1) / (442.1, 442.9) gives 0.072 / 0.04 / 0.072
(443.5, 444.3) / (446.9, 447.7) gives 0.071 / 0.07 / 0.058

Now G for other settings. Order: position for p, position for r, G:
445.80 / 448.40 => 0.00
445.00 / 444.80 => -0.03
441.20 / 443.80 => 0.09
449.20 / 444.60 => -0.11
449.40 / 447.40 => -0.03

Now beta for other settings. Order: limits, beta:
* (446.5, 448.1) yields 3.40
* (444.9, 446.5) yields 3.47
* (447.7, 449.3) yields 3.30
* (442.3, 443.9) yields 3.86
